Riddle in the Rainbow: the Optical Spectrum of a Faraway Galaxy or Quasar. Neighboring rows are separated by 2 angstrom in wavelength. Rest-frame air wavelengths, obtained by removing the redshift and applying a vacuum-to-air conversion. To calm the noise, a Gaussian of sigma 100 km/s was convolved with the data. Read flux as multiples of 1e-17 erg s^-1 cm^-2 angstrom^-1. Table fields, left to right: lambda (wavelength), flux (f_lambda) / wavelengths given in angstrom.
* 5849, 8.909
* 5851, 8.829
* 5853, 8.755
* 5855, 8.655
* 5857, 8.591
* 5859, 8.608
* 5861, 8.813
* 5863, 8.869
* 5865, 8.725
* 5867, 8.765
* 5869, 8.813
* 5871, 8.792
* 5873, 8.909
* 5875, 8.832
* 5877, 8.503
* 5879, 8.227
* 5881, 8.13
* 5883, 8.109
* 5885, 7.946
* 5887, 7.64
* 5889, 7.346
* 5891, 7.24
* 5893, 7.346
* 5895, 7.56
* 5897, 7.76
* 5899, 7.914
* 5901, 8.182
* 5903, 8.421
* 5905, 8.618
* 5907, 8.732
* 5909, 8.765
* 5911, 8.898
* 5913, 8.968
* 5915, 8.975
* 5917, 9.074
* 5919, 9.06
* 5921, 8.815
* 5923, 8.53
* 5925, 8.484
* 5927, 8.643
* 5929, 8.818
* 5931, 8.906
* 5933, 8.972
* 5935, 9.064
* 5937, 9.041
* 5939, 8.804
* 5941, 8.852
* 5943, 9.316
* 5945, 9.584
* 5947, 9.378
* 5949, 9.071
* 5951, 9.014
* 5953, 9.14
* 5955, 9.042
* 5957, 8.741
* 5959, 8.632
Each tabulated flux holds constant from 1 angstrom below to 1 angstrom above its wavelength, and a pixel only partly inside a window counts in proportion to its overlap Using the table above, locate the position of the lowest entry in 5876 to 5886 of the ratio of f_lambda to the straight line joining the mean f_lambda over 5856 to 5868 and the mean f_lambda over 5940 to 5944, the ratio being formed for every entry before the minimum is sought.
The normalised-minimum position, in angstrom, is 5885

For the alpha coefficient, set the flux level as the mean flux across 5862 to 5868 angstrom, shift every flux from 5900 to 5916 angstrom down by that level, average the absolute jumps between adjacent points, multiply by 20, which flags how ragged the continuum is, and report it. 2.3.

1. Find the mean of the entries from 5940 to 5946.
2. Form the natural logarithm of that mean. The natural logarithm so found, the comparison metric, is 2.22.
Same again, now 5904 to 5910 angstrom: 2.16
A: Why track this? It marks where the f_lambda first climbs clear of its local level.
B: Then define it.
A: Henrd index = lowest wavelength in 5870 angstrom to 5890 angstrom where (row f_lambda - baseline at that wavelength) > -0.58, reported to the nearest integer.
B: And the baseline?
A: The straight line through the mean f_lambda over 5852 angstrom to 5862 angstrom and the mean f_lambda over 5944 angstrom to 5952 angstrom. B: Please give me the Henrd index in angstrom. 5871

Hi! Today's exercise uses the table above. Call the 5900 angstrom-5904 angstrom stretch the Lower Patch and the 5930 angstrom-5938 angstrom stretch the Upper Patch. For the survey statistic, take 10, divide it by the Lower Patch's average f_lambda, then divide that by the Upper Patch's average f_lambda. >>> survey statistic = 0.134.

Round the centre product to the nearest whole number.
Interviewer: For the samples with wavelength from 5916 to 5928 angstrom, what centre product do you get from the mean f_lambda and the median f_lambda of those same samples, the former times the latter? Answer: 77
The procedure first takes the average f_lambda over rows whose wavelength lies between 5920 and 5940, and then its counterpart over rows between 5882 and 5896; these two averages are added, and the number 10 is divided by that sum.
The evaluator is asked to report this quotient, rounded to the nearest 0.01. 0.61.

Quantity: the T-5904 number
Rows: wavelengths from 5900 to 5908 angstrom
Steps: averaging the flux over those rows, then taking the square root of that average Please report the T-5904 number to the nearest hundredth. 2.91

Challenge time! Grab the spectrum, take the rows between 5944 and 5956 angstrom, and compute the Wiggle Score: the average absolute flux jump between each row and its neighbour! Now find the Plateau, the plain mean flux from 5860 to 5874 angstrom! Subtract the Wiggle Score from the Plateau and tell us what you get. 8.65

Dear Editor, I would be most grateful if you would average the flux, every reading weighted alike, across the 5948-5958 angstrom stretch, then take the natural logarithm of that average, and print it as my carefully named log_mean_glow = 2.20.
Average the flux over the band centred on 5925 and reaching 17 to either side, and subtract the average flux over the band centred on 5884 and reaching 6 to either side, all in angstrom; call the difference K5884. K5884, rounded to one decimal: 1.0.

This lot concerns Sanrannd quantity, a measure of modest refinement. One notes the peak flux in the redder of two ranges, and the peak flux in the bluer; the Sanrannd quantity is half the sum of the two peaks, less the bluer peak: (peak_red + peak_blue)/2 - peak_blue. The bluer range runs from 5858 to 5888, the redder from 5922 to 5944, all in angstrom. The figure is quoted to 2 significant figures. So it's 0.20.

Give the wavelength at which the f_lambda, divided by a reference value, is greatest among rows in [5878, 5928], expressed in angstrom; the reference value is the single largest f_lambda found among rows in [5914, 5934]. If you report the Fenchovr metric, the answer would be 5917 angstrom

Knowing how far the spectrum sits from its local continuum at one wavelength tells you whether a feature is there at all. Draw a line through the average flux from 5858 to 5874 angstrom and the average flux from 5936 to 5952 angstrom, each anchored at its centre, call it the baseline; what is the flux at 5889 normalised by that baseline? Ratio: 0.83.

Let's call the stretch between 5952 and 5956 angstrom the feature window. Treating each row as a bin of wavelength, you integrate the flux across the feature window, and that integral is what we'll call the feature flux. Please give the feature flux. 36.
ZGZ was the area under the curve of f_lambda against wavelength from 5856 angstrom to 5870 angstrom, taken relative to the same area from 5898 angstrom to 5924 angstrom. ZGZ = 0.54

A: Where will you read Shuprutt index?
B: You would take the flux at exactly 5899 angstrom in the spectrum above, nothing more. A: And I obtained 7.914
